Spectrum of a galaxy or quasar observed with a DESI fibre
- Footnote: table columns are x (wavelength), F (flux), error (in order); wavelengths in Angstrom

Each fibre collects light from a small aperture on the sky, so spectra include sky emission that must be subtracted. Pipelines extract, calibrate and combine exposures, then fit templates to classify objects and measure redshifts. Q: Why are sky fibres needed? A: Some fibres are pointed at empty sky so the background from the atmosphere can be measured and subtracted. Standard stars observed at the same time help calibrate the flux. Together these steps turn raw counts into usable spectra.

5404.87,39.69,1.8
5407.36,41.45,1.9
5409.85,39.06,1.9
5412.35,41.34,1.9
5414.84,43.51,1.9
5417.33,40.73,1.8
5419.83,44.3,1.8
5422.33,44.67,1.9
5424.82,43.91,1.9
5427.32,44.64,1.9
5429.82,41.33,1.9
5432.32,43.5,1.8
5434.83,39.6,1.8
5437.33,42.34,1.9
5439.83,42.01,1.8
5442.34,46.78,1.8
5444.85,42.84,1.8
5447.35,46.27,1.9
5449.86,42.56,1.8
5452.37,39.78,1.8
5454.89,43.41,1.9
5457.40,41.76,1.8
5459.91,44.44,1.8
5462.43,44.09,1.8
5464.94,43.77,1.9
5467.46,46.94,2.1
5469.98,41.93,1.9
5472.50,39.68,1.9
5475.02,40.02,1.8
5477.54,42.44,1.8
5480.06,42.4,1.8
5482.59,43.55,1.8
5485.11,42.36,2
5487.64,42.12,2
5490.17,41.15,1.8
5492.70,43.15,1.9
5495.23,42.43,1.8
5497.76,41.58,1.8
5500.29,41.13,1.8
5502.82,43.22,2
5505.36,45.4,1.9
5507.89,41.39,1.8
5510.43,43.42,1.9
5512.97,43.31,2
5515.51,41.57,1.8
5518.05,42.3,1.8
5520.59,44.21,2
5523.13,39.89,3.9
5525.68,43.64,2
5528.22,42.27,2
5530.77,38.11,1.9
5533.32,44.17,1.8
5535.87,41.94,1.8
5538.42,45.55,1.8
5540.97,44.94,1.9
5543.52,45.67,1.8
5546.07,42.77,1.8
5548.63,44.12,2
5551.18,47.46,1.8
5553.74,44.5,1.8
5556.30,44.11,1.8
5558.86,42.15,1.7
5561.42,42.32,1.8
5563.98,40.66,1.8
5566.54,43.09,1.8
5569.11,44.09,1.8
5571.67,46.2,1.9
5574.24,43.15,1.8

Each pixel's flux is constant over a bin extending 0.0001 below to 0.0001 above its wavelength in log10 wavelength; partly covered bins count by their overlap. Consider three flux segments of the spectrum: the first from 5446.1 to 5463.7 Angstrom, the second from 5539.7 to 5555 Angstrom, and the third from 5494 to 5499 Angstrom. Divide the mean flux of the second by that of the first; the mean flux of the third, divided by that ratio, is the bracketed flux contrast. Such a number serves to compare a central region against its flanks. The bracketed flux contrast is 40.4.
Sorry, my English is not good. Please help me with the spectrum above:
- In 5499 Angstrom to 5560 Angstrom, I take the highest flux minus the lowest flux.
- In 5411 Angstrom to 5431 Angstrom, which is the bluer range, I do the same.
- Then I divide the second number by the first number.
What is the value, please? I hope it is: 0.42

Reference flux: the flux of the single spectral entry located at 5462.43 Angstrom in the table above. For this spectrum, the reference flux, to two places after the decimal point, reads 44.09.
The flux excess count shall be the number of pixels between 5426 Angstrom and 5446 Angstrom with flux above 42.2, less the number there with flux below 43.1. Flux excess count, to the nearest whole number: 0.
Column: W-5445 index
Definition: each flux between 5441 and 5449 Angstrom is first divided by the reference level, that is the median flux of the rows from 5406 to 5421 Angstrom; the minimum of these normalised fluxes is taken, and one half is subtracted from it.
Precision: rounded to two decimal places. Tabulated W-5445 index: 0.53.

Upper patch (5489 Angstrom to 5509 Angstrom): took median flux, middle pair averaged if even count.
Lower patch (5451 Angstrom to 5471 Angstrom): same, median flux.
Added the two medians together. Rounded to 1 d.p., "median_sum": 85.6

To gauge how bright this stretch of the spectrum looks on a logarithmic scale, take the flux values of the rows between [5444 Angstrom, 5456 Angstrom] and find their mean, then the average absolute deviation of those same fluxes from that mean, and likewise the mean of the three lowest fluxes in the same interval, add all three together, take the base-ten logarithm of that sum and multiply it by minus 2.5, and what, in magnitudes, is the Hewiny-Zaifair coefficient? -4.839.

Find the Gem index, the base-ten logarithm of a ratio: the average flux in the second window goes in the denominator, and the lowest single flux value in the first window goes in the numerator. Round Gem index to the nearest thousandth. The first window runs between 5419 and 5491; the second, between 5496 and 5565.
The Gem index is -0.036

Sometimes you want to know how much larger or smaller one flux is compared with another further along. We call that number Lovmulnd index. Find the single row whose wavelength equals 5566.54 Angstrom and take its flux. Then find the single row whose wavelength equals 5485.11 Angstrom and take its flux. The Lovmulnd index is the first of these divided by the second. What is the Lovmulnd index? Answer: 1.02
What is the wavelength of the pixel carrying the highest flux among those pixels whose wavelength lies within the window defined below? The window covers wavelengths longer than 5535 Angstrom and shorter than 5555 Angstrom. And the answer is 5551.18 Angstrom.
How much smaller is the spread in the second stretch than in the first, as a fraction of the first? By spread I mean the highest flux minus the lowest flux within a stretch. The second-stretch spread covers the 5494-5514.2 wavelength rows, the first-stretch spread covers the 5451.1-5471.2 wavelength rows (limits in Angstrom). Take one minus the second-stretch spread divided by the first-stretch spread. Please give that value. 0.4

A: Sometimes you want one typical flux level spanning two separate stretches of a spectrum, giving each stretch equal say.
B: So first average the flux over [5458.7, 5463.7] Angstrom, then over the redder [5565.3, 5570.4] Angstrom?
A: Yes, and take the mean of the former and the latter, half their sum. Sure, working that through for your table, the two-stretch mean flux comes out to 43.9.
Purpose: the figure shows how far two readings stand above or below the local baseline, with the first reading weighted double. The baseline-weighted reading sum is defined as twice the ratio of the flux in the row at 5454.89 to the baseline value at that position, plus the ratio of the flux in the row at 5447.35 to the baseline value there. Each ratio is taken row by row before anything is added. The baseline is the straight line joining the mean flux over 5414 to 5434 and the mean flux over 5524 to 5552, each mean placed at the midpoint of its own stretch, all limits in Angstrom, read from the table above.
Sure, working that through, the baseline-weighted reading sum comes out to 3.07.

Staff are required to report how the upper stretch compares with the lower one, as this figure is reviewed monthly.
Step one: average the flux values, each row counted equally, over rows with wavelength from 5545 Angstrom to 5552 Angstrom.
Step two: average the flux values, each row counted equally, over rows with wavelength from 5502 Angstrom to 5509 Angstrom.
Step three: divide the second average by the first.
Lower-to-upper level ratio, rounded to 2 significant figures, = 0.97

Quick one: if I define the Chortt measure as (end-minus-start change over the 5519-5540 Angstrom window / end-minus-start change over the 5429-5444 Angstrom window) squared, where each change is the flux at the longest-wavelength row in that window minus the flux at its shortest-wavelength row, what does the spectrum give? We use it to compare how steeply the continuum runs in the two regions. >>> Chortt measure 0.06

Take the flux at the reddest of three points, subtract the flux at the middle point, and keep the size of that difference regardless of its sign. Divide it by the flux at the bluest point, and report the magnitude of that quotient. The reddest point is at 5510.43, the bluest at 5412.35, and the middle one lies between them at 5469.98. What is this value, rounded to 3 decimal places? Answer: 0.036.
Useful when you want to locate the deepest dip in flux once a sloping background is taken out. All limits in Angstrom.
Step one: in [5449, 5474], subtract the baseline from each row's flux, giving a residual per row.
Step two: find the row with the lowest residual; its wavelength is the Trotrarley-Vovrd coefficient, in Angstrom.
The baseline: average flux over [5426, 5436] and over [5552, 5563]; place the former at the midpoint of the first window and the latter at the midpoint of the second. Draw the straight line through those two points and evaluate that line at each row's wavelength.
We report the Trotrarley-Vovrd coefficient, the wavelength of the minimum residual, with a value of 5472.50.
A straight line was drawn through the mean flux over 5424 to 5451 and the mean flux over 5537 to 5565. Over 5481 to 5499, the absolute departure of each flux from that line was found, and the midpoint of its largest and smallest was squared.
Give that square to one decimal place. 1.5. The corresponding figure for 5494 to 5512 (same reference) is 2.1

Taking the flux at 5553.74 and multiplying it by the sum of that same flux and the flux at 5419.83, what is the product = 3952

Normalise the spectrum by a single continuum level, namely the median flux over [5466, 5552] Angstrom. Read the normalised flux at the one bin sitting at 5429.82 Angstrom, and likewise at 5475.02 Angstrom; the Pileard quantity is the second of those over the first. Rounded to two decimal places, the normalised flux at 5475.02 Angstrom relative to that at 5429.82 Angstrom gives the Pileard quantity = 0.97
